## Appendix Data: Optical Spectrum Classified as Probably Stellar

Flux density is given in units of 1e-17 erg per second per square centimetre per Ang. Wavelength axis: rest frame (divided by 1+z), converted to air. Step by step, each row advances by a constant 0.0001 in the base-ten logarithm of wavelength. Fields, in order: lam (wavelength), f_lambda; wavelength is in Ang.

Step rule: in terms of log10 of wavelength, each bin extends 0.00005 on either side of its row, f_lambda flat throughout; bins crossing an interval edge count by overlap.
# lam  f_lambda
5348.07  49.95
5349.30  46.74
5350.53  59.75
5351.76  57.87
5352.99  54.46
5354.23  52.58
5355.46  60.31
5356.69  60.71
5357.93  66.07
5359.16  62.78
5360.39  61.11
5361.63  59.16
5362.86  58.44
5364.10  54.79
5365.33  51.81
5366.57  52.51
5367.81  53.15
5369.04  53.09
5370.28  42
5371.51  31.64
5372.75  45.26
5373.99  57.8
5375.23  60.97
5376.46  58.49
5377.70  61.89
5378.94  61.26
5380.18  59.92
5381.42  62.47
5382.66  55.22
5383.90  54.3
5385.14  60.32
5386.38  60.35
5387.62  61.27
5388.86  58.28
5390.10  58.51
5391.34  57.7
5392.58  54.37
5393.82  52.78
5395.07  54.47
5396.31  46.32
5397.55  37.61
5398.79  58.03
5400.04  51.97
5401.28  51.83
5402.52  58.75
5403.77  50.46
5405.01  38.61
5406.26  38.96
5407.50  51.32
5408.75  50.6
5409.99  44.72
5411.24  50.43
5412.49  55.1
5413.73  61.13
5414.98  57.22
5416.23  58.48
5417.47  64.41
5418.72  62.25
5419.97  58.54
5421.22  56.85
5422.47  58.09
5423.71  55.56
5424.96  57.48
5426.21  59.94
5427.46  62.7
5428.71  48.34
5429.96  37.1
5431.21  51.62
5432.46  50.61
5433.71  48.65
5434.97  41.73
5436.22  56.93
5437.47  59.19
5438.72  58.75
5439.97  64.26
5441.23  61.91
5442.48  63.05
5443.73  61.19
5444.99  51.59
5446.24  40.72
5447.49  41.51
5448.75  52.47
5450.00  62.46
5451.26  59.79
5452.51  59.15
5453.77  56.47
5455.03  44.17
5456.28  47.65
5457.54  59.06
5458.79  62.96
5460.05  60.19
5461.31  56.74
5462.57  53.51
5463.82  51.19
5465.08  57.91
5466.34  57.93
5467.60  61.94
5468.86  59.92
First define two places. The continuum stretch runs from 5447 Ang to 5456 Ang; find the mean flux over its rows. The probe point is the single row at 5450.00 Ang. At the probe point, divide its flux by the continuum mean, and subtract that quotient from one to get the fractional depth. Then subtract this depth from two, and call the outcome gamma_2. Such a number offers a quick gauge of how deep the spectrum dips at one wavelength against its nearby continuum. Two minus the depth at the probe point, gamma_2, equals 2.16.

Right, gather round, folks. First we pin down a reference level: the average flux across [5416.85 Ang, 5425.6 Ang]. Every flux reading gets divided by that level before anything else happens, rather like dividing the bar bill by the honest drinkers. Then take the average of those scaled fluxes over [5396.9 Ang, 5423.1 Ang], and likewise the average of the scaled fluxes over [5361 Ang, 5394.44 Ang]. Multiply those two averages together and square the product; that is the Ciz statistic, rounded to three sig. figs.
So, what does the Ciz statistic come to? 0.715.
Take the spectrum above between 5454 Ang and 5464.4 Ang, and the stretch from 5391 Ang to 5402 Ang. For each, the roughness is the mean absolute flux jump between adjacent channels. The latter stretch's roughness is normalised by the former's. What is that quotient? 1.4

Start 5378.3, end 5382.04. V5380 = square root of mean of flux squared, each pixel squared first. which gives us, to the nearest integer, 61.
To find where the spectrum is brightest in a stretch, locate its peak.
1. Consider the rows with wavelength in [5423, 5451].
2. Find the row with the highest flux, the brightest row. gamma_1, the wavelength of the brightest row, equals 5439.97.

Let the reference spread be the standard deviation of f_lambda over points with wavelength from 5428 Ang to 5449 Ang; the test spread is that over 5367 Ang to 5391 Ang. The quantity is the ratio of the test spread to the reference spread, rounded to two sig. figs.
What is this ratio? 0.94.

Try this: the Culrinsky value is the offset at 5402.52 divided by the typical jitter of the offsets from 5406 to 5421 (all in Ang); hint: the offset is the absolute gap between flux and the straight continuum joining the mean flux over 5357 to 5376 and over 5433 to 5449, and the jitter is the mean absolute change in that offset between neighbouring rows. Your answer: 1.0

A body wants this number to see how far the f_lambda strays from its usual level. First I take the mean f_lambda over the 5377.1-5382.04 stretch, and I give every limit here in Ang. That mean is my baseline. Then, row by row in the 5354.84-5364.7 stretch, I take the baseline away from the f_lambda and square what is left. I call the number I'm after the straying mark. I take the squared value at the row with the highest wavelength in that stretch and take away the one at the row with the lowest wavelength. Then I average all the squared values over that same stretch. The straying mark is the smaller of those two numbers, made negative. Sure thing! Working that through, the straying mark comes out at -10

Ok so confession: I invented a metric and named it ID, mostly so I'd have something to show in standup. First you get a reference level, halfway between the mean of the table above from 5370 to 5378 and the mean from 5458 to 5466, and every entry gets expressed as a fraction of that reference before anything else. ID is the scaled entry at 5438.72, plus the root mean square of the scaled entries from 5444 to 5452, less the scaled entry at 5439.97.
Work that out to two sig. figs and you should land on 0.86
